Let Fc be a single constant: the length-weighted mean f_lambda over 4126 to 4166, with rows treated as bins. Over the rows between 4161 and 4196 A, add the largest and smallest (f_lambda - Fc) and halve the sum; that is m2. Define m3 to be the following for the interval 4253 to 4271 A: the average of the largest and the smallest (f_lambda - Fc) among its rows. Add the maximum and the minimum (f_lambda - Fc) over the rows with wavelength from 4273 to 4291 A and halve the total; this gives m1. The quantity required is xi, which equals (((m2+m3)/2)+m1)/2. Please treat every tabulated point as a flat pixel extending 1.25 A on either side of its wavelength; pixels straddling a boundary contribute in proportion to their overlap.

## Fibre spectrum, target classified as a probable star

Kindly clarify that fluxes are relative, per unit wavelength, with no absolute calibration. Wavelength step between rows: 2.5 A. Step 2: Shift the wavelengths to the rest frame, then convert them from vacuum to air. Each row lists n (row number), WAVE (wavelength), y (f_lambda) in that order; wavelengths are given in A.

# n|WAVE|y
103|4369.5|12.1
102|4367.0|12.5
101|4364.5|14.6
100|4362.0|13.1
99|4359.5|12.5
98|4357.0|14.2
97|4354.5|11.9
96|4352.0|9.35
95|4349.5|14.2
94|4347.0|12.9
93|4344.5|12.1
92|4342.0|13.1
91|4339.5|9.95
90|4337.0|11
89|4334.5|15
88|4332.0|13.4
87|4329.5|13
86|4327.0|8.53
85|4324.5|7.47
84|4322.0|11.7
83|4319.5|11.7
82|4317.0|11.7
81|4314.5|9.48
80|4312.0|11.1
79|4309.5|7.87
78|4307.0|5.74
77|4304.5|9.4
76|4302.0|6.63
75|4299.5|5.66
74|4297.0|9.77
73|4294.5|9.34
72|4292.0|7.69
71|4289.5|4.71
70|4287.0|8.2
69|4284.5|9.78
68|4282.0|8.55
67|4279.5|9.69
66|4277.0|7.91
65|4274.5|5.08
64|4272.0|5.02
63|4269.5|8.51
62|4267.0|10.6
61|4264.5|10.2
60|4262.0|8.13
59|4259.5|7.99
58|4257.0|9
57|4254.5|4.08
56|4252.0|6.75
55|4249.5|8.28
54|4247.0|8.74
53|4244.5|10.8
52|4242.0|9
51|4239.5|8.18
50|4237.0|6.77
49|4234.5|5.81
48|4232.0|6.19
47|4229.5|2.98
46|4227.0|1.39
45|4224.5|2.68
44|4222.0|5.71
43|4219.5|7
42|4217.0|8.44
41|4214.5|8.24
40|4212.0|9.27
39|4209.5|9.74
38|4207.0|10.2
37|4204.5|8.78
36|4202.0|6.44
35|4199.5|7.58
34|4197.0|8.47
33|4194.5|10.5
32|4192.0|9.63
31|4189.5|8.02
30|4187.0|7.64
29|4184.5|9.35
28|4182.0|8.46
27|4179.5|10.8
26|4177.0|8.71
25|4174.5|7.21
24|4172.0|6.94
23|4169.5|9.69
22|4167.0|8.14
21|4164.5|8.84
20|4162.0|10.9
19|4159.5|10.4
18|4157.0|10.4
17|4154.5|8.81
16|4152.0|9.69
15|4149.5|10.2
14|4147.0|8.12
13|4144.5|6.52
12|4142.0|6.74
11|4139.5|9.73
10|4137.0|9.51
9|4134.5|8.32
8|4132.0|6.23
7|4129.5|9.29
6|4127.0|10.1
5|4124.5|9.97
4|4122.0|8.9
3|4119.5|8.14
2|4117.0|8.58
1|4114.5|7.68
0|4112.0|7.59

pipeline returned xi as -1.29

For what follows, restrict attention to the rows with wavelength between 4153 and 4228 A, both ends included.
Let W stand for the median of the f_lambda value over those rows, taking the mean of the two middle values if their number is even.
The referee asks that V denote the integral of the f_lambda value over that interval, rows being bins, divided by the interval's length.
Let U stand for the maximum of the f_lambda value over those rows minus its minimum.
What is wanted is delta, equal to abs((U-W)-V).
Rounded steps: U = 9.5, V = 8.3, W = 8.6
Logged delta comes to 7.4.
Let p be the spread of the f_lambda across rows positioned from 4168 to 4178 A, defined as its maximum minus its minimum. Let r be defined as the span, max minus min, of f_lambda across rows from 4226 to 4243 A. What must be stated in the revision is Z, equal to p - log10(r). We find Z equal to 1.9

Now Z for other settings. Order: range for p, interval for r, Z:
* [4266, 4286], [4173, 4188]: 5.0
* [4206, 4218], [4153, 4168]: 1.5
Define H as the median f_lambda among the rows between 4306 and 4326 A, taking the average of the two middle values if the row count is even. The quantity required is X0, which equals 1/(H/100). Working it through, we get 9.7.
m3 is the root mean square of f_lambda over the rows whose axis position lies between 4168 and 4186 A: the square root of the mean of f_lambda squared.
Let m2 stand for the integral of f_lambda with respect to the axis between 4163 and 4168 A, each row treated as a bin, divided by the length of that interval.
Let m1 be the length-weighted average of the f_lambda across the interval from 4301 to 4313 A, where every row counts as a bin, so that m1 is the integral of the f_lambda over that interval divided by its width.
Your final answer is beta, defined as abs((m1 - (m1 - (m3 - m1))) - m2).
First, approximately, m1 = 8.1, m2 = 8.6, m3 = 8.8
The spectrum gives 8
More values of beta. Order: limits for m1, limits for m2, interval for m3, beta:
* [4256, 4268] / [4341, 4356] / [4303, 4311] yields 14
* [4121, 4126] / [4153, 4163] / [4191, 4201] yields 10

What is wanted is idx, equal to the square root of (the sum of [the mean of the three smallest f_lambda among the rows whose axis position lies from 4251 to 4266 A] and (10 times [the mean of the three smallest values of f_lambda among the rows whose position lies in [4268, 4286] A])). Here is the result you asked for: 8.1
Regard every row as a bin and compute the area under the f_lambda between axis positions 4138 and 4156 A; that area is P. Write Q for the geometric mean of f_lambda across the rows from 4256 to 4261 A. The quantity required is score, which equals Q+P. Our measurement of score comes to 163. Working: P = 155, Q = 8.5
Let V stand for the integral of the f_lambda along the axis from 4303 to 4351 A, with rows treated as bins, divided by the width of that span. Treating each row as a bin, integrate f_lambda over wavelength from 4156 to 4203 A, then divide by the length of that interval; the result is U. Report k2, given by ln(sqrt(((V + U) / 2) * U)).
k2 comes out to 2.24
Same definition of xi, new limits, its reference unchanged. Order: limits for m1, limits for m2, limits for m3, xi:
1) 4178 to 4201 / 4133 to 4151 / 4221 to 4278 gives -0.77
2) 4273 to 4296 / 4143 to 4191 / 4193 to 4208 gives -1.06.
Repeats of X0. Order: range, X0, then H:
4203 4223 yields 11.6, 8.6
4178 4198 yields 11.2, 8.9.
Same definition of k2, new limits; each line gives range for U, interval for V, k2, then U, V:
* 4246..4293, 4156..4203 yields 2.09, 7.8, 8.9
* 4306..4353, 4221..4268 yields 2.30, 11.1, 7.0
